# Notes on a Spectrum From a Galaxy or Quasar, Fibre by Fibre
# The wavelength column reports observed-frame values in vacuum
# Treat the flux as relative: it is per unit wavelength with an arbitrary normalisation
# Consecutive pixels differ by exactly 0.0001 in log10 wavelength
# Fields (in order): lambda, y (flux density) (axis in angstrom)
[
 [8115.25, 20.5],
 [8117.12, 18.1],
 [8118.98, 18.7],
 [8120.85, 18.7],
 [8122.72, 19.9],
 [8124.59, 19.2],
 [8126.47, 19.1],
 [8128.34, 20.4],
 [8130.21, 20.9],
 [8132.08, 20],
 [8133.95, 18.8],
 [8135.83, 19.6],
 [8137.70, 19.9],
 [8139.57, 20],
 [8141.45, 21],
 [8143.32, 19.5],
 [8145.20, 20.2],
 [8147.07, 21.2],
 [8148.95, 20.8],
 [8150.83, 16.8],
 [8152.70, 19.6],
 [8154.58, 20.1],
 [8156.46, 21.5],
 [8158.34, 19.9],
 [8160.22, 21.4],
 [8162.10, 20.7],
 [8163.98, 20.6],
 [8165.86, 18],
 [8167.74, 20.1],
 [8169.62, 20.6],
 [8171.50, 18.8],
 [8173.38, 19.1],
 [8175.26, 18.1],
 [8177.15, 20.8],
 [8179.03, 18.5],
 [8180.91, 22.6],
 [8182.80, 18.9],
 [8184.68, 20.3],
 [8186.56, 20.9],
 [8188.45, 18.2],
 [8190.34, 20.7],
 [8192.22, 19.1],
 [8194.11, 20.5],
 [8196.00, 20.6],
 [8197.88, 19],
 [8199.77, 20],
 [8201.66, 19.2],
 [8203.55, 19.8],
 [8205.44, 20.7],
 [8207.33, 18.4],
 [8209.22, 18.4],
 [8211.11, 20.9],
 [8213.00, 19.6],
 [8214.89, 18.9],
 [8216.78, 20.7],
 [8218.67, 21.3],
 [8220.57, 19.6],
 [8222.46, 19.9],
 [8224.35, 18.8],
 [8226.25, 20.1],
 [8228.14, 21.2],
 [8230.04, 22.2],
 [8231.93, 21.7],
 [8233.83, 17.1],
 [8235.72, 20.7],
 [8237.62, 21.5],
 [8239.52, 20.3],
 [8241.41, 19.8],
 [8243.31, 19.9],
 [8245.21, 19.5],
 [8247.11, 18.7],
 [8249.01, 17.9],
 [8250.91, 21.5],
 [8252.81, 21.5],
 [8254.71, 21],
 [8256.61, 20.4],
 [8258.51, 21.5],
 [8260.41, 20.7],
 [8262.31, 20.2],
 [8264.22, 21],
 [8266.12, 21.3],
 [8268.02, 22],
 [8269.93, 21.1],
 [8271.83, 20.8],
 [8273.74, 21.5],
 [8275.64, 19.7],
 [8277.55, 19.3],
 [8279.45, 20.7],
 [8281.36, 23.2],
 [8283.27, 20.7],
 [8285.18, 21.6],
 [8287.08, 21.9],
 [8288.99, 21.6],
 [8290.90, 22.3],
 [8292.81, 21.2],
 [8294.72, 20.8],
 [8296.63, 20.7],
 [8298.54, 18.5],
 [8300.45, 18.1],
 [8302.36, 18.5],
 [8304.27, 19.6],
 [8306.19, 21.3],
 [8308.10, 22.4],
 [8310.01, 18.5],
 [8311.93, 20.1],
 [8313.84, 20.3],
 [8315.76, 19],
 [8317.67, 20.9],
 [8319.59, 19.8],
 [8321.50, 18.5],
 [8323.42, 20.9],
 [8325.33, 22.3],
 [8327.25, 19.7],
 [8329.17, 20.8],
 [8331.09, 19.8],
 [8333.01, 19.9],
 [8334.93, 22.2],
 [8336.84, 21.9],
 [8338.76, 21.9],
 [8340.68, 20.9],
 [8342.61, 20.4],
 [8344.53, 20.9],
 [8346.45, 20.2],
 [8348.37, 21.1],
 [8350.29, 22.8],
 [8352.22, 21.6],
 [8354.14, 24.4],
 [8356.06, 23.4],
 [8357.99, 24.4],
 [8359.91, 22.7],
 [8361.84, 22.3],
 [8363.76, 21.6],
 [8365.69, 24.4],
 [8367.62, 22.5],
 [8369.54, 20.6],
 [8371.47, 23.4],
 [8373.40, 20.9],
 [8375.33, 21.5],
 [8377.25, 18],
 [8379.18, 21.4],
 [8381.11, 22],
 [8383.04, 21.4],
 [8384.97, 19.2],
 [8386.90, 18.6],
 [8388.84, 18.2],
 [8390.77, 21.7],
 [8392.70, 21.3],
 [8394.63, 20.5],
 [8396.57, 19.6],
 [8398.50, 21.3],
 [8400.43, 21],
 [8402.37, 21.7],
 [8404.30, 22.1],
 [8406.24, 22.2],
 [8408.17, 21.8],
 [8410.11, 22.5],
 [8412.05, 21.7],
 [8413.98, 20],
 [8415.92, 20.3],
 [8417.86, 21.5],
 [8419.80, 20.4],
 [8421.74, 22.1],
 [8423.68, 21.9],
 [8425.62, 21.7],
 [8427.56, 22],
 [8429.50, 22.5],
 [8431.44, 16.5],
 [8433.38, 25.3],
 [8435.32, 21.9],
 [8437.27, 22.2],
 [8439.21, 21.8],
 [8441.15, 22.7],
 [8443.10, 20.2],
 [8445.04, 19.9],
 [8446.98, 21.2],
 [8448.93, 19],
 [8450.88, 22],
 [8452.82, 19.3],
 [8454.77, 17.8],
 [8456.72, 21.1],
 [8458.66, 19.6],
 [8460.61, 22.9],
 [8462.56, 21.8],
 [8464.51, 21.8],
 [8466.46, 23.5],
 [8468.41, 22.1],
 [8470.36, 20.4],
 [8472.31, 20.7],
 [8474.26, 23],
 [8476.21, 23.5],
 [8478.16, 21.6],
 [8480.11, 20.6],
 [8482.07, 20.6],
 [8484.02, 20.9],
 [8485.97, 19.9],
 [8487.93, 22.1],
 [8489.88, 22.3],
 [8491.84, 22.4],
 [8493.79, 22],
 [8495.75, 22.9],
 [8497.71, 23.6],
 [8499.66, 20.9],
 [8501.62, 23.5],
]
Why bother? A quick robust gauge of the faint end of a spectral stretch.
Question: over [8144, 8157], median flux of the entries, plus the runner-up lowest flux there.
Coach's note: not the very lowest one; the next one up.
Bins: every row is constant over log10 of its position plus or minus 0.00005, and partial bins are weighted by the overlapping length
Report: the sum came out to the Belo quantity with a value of 39.8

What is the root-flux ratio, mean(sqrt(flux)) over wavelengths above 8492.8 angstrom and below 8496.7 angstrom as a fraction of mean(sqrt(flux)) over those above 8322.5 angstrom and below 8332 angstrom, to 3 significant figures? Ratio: 1.04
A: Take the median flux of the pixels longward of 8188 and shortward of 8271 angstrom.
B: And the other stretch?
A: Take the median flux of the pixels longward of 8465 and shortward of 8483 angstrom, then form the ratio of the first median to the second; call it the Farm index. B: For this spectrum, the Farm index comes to 0.94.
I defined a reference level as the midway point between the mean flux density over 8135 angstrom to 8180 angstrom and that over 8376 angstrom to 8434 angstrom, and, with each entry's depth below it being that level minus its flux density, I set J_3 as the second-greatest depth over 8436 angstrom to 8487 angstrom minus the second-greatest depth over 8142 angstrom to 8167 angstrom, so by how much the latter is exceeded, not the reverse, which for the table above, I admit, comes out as -1.0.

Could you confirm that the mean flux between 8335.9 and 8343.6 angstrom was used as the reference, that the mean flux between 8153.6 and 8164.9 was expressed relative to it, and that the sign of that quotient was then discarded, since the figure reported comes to 0.973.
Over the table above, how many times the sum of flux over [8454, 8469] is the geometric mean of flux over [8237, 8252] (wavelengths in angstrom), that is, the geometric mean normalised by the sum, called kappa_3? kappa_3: 0.116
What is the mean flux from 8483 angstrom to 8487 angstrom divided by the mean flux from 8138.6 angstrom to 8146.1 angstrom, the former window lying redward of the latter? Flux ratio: 1.01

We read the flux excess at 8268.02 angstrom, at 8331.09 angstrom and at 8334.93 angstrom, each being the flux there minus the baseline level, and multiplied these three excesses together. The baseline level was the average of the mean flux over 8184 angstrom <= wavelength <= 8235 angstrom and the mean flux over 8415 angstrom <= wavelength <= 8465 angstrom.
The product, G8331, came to -1.8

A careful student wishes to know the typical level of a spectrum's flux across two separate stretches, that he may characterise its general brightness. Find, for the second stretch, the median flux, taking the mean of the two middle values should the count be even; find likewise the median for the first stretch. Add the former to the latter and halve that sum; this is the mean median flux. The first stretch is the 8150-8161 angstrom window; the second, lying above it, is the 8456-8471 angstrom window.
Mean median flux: 20.9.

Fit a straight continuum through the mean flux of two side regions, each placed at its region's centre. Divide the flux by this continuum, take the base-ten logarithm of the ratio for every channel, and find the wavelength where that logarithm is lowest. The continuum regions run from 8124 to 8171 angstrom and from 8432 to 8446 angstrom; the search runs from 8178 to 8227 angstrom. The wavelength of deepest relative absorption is 8188.45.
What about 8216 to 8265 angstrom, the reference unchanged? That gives 8233.83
